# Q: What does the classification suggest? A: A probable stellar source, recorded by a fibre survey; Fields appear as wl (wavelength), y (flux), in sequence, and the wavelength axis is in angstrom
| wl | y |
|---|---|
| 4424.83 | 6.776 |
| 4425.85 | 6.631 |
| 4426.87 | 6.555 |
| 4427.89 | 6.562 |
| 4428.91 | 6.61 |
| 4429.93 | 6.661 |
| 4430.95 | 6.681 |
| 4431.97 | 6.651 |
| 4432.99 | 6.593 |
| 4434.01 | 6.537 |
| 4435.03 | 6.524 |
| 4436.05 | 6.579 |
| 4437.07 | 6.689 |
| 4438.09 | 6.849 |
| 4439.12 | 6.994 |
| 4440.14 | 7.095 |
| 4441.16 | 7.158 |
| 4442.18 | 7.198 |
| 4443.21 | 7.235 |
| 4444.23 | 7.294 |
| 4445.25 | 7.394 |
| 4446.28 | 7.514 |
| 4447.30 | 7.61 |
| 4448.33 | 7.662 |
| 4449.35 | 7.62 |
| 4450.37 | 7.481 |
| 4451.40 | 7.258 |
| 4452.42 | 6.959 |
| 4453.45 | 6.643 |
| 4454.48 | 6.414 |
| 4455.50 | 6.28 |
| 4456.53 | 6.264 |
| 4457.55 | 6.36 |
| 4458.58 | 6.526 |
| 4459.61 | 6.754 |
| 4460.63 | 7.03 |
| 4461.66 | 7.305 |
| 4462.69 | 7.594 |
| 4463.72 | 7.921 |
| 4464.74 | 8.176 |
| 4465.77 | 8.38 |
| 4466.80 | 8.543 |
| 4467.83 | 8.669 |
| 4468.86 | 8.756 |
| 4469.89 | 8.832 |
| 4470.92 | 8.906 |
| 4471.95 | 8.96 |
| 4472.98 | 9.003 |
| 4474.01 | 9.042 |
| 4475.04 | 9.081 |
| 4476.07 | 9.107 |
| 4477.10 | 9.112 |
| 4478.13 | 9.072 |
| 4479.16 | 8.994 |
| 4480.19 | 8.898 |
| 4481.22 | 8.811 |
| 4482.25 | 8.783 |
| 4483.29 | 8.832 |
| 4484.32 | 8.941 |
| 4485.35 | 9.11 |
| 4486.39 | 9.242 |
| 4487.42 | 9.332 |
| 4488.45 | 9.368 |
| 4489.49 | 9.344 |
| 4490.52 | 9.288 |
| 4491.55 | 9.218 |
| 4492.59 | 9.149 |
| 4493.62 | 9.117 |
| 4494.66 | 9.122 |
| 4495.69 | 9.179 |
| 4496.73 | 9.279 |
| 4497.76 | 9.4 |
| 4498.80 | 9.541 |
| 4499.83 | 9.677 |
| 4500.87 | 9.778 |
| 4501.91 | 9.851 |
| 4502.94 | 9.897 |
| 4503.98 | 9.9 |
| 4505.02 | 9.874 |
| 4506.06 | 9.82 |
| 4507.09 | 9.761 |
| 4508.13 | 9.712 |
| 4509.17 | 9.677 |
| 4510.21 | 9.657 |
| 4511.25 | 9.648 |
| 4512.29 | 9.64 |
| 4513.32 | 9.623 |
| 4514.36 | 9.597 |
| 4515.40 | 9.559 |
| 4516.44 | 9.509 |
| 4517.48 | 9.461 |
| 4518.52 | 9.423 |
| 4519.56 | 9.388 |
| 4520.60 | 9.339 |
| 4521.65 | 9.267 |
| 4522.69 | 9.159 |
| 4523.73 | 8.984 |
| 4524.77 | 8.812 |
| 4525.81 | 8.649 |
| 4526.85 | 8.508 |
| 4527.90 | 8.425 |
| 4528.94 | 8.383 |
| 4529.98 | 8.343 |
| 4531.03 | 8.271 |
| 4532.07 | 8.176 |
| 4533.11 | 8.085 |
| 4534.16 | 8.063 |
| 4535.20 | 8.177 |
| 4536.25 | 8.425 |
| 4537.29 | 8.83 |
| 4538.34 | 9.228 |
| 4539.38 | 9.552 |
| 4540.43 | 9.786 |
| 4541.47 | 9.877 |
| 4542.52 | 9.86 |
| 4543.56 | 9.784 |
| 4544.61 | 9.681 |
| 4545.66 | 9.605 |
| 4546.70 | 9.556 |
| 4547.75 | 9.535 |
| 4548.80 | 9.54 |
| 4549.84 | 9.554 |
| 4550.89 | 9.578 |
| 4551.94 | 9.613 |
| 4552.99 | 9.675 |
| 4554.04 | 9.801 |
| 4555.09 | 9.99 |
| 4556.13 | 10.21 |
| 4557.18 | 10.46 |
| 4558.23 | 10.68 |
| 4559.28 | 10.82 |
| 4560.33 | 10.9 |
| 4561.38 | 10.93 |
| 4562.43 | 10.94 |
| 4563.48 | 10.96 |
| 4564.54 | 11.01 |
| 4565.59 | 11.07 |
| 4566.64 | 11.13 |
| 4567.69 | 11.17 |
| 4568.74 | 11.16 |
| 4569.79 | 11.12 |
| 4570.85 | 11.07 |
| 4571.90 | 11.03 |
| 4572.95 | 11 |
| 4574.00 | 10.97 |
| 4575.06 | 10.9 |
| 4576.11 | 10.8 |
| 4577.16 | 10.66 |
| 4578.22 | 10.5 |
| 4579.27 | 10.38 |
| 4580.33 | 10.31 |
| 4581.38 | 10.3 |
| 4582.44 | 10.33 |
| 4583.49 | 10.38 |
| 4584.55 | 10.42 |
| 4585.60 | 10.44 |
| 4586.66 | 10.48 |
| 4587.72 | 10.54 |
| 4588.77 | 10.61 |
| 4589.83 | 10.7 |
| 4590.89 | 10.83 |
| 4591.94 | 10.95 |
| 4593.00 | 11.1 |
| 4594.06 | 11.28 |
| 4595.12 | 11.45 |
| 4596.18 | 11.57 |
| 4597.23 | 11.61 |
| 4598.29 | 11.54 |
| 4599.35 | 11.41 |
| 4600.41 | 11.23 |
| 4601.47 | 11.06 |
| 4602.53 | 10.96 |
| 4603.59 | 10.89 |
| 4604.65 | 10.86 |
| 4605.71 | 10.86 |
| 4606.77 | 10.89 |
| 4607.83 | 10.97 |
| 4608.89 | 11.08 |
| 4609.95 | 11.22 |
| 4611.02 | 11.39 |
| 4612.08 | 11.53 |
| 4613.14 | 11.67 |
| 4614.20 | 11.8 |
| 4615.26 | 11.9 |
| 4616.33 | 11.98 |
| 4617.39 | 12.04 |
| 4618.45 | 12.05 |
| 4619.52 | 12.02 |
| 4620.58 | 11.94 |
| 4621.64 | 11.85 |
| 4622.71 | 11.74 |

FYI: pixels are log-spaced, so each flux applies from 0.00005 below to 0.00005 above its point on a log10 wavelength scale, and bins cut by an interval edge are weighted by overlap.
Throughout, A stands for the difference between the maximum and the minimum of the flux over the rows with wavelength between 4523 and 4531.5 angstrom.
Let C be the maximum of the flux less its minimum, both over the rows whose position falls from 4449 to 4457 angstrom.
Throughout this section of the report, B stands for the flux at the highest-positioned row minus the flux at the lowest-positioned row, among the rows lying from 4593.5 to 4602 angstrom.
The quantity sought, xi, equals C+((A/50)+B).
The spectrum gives 1.2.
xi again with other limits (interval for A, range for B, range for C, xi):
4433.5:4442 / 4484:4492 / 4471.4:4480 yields 0.4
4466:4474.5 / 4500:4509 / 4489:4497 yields 0.2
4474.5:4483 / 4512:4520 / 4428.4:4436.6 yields -0.1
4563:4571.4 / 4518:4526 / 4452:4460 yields -0.1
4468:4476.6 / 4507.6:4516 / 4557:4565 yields 0.4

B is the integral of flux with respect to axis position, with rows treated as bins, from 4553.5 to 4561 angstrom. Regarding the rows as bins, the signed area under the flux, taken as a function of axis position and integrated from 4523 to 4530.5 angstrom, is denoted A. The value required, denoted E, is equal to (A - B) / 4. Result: -3.4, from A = 64.6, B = 78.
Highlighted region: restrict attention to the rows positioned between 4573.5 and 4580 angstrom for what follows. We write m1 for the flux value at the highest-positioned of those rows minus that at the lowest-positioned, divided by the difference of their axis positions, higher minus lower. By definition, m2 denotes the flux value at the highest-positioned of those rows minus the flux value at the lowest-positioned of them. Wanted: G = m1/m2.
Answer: 0.190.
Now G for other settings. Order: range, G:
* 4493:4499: 0.193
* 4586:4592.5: 0.189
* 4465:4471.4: 0.194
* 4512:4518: 0.193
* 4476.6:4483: 0.194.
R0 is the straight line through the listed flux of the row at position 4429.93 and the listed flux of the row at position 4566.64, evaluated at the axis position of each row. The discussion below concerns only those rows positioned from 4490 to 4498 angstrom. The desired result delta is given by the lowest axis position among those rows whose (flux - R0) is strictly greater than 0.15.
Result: 4490.52 angstrom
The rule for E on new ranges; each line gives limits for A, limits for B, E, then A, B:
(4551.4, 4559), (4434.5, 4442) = 6.3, 76.7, 51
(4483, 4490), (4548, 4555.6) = -2.3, 64.2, 73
